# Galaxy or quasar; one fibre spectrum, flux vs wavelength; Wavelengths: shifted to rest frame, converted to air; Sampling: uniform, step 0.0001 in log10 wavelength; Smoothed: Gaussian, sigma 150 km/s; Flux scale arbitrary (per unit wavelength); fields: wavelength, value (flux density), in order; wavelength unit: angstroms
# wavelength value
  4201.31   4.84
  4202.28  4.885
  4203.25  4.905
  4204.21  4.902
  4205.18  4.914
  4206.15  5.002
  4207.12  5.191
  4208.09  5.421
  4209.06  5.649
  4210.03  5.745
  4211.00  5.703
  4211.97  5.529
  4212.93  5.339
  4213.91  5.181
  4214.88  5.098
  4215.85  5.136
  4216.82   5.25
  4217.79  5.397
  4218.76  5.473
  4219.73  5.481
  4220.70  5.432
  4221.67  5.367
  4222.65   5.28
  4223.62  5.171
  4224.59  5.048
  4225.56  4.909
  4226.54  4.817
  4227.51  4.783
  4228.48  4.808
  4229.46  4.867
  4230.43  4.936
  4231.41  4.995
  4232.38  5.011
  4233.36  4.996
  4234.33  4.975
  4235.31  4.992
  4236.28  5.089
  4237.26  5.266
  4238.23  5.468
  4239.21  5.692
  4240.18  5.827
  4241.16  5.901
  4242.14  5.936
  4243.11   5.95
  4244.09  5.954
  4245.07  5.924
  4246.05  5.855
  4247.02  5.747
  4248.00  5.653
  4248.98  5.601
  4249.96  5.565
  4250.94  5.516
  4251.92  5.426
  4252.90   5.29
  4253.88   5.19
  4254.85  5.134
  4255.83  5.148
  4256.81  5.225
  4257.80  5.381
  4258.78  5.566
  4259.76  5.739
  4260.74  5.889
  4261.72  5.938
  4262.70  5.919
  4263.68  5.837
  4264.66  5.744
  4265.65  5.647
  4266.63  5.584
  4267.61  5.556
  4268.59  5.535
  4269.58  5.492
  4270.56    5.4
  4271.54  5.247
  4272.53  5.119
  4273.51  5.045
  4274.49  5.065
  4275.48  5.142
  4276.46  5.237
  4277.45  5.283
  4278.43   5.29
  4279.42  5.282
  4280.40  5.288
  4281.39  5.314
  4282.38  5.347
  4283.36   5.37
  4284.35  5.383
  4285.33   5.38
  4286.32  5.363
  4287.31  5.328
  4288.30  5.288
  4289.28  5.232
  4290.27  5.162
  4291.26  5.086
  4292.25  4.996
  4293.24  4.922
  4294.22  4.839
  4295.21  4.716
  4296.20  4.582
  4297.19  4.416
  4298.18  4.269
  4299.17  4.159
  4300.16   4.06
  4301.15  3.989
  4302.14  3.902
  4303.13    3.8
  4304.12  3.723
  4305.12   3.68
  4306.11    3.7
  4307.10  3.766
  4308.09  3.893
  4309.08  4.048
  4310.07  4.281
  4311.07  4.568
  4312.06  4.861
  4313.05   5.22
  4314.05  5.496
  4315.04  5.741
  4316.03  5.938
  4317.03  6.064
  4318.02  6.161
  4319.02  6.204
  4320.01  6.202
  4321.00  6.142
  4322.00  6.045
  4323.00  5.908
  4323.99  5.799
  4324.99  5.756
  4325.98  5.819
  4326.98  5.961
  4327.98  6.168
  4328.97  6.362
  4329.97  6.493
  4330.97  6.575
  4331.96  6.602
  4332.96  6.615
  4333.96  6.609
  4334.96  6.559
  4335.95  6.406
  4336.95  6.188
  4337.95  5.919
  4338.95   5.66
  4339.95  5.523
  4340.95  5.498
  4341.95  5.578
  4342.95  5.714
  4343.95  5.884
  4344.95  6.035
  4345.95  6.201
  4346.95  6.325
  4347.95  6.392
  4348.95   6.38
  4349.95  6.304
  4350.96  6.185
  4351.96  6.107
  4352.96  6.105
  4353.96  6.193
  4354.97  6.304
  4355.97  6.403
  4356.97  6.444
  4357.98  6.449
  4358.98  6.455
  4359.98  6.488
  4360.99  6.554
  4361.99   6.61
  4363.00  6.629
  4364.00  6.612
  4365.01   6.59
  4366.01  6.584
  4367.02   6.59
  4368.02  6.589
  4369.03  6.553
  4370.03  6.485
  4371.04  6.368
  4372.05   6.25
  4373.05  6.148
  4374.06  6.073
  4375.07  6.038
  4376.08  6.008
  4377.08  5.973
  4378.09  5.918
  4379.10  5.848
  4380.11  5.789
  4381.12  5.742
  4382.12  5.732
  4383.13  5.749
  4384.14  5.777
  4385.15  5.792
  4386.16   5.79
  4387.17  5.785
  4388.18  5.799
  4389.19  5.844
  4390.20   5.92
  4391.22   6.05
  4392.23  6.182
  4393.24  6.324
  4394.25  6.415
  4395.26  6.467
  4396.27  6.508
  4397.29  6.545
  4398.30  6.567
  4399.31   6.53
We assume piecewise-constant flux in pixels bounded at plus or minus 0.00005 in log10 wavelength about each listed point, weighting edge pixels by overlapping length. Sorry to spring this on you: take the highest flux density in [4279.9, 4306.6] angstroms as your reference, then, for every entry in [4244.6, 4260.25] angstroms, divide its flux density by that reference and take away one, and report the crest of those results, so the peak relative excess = 0.10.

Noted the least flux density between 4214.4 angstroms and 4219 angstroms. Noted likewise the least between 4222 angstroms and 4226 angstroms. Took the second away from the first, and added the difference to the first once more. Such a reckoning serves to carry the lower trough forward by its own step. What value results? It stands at 5.3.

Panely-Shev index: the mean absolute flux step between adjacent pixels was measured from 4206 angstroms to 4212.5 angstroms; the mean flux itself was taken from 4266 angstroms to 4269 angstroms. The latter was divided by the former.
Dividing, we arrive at 35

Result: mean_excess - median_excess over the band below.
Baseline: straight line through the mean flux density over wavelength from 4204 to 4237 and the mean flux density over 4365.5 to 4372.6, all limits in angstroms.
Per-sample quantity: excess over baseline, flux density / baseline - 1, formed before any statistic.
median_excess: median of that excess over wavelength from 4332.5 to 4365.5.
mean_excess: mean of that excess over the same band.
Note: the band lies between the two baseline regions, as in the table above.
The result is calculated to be -0.016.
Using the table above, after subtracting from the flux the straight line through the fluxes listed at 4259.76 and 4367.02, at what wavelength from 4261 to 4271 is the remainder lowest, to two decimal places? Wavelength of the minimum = 4270.56 angstroms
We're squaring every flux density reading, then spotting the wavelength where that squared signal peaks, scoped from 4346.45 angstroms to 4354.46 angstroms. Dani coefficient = 4347.95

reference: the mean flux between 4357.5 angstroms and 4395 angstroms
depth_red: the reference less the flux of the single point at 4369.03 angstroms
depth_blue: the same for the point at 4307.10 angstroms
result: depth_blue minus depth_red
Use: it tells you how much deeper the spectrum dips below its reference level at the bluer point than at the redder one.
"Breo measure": 2.8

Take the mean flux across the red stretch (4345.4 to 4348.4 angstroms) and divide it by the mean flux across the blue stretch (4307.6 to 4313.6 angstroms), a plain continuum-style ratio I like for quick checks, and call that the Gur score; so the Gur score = 1.41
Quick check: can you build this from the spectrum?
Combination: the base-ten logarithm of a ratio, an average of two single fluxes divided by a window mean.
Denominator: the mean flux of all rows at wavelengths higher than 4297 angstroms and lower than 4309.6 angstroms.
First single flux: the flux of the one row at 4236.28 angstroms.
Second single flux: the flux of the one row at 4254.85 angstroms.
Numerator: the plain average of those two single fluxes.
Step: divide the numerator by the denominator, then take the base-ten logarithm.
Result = 0.11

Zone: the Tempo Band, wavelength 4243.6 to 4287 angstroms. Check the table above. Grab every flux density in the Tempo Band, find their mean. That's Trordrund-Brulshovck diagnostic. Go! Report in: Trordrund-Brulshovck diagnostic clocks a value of 5.5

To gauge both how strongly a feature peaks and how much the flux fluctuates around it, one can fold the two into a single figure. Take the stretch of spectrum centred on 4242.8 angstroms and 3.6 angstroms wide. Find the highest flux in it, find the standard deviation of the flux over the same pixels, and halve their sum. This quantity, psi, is 2.99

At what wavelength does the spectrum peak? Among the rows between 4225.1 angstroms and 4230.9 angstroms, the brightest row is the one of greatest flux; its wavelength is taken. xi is 4230.43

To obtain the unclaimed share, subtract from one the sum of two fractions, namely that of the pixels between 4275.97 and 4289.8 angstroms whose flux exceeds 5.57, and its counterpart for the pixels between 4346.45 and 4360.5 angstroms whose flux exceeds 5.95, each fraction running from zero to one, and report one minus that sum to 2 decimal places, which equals 0.00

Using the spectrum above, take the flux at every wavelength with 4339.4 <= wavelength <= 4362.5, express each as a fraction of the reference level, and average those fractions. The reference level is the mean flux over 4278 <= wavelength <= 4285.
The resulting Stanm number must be 1.16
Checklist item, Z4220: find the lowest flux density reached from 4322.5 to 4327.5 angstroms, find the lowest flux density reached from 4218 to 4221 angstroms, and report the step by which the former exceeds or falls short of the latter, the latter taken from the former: 0.32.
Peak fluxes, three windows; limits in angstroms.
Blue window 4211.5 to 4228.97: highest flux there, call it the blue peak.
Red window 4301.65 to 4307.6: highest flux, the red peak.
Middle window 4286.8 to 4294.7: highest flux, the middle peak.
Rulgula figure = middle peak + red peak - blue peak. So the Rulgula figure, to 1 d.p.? 3.7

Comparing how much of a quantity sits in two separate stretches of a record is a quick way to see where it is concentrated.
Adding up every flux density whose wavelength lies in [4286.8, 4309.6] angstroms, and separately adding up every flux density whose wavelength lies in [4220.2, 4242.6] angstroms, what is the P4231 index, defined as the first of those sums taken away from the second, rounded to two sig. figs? 18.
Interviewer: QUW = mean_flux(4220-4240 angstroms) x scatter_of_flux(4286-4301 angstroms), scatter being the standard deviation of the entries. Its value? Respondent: 2.2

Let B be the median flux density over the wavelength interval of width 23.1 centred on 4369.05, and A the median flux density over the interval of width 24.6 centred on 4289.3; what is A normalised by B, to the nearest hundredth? 0.81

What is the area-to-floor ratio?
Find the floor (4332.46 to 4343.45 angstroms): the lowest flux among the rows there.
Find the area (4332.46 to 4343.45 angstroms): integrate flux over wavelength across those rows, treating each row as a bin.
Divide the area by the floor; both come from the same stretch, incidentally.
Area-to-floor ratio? 12.0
